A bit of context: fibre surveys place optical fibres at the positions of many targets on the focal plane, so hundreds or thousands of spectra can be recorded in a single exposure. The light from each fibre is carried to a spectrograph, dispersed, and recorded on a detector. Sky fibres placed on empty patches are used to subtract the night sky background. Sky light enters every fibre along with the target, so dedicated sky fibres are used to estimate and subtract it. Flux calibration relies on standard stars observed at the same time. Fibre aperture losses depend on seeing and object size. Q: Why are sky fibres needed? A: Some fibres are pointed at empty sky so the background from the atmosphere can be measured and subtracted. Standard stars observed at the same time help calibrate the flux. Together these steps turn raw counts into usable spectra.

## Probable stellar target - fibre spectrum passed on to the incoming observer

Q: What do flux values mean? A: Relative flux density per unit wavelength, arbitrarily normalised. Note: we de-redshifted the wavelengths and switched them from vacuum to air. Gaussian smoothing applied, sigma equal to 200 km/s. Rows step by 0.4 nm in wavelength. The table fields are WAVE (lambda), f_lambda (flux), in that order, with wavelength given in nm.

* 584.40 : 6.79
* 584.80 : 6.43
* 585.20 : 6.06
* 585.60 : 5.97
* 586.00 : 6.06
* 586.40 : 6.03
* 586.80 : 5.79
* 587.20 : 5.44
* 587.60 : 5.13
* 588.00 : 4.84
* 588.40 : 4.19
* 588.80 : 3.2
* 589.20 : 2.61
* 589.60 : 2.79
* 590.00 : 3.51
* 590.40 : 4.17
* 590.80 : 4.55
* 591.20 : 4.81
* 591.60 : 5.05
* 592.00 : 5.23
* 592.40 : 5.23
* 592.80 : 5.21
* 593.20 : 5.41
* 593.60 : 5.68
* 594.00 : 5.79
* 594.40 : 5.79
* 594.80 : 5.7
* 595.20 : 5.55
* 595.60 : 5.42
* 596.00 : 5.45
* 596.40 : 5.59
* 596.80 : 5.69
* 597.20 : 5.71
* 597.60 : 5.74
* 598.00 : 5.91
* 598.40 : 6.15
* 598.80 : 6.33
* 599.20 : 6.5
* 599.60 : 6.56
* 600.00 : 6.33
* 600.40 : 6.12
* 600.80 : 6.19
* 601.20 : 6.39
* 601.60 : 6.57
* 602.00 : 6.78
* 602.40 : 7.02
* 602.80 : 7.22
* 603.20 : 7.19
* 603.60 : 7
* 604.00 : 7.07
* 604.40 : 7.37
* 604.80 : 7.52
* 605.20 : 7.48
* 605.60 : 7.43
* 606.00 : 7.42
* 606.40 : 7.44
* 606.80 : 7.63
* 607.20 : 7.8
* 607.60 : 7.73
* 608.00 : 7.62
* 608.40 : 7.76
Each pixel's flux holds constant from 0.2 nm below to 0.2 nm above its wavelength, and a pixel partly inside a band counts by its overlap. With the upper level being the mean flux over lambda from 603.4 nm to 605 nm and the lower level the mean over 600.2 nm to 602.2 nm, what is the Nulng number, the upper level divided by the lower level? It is 1.13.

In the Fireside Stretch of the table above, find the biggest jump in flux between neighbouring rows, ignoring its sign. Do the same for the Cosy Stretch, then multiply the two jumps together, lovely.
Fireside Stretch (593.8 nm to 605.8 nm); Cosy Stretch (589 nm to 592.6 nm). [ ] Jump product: 0.22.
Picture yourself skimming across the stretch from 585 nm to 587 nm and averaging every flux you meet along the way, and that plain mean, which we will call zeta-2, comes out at 6.0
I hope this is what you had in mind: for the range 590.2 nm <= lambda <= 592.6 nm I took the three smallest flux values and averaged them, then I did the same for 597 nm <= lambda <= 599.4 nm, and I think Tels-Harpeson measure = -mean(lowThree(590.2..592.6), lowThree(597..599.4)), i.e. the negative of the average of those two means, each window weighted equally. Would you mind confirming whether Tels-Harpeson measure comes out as -5.1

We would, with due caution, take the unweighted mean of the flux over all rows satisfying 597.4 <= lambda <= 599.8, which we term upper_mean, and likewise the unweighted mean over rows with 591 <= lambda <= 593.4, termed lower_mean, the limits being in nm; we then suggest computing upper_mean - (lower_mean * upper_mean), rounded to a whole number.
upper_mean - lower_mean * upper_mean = -26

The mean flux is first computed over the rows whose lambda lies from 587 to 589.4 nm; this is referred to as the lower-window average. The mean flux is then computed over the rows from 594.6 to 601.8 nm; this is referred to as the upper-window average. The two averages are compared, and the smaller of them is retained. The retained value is 4.2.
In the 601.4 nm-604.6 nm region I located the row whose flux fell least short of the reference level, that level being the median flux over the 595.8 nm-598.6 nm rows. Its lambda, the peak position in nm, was 604.40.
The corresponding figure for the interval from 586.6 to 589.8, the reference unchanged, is 586.80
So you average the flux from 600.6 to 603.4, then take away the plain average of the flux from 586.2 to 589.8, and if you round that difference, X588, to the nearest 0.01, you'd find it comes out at 2.32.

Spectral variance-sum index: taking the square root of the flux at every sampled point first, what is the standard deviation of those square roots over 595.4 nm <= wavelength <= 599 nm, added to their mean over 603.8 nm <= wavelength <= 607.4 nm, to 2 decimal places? 2.79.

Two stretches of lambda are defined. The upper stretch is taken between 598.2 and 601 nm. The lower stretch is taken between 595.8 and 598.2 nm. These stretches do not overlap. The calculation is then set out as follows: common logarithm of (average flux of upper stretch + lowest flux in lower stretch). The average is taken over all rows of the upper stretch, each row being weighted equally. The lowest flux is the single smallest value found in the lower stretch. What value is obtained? 1.07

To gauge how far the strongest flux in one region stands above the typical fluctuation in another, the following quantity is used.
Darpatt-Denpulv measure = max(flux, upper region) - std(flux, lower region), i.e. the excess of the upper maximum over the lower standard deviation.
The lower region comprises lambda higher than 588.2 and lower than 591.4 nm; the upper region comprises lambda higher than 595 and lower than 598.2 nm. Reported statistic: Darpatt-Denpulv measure 5.1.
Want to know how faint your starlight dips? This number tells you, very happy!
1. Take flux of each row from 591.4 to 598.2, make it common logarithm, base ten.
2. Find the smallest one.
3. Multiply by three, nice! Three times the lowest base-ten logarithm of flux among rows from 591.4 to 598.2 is 2.11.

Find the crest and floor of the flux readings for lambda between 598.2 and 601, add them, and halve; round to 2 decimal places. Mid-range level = 6.34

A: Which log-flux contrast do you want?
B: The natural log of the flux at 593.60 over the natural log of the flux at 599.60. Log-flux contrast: 0.92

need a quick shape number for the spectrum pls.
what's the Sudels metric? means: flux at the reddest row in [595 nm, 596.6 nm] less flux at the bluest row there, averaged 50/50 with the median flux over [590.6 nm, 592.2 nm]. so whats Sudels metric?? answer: 2.5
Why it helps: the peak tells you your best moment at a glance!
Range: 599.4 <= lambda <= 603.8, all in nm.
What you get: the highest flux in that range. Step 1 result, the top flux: 7.22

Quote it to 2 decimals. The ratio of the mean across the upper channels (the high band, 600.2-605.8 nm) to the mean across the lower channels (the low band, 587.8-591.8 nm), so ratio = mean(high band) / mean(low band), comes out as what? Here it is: 1.75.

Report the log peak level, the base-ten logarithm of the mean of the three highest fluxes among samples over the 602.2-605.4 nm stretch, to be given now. 0.87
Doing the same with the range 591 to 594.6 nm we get 0.76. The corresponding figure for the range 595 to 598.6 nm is 0.77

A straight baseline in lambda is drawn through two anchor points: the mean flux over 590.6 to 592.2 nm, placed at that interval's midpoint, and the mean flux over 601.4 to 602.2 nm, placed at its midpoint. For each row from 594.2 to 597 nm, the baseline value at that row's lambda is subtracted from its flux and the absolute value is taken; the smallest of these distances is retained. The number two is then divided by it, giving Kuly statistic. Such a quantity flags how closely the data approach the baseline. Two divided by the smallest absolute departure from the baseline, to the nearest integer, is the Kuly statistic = 408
